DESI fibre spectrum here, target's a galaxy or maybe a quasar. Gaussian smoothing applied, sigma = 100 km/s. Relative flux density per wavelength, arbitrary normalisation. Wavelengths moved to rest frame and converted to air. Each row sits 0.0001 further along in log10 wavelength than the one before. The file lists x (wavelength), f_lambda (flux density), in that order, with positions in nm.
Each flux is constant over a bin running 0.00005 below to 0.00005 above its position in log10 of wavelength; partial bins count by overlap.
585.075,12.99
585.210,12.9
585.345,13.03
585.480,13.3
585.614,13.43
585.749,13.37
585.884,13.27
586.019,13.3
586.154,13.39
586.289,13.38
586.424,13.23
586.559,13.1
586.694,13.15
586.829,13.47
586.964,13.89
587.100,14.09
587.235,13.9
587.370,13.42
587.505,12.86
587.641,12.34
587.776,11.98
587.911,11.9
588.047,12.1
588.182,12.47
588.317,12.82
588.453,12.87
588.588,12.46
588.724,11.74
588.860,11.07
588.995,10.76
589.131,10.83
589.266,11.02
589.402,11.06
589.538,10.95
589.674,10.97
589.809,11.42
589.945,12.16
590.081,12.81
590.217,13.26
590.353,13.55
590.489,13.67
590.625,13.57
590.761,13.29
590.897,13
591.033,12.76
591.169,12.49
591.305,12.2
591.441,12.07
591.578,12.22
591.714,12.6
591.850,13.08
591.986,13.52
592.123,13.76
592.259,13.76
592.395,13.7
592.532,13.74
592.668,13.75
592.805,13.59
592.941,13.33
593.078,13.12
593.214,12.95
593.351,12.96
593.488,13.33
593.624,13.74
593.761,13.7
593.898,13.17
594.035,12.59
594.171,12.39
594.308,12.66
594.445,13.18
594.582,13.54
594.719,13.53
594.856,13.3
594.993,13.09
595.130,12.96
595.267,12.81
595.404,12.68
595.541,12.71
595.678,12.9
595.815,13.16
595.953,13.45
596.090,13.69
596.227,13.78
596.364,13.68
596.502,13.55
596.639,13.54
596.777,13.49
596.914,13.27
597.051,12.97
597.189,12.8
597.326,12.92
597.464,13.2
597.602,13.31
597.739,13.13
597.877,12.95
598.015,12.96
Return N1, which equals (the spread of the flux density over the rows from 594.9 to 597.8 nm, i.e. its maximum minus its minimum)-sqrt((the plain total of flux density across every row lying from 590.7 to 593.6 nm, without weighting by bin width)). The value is -15.5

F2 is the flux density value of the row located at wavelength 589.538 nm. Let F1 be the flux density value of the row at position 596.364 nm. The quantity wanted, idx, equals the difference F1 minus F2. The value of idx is 2.7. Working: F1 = 13.68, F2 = 10.95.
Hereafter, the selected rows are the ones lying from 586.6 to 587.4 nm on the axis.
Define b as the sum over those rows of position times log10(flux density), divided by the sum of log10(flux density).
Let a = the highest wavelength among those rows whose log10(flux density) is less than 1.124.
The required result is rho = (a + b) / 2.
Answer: 586.86 nm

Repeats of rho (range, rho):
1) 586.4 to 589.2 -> 588.44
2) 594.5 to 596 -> 595.54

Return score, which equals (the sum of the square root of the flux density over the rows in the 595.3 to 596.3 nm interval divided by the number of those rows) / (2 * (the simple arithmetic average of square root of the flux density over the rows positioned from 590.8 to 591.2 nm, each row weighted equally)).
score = 0.509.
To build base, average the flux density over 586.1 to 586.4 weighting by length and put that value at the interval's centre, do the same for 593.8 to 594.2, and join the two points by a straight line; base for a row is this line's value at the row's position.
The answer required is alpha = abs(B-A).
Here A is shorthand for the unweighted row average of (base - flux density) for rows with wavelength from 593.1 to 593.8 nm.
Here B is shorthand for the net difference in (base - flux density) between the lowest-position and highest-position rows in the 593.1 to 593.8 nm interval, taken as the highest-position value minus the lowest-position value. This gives 0.3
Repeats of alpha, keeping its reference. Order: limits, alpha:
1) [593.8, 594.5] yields 0.1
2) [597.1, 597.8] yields 0.1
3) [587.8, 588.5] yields 1.8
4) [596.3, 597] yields 1.2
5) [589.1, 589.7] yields 2.4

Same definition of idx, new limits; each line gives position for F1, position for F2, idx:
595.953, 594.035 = 0.9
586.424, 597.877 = 0.3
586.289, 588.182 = 0.9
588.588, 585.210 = -0.4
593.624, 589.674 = 2.8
